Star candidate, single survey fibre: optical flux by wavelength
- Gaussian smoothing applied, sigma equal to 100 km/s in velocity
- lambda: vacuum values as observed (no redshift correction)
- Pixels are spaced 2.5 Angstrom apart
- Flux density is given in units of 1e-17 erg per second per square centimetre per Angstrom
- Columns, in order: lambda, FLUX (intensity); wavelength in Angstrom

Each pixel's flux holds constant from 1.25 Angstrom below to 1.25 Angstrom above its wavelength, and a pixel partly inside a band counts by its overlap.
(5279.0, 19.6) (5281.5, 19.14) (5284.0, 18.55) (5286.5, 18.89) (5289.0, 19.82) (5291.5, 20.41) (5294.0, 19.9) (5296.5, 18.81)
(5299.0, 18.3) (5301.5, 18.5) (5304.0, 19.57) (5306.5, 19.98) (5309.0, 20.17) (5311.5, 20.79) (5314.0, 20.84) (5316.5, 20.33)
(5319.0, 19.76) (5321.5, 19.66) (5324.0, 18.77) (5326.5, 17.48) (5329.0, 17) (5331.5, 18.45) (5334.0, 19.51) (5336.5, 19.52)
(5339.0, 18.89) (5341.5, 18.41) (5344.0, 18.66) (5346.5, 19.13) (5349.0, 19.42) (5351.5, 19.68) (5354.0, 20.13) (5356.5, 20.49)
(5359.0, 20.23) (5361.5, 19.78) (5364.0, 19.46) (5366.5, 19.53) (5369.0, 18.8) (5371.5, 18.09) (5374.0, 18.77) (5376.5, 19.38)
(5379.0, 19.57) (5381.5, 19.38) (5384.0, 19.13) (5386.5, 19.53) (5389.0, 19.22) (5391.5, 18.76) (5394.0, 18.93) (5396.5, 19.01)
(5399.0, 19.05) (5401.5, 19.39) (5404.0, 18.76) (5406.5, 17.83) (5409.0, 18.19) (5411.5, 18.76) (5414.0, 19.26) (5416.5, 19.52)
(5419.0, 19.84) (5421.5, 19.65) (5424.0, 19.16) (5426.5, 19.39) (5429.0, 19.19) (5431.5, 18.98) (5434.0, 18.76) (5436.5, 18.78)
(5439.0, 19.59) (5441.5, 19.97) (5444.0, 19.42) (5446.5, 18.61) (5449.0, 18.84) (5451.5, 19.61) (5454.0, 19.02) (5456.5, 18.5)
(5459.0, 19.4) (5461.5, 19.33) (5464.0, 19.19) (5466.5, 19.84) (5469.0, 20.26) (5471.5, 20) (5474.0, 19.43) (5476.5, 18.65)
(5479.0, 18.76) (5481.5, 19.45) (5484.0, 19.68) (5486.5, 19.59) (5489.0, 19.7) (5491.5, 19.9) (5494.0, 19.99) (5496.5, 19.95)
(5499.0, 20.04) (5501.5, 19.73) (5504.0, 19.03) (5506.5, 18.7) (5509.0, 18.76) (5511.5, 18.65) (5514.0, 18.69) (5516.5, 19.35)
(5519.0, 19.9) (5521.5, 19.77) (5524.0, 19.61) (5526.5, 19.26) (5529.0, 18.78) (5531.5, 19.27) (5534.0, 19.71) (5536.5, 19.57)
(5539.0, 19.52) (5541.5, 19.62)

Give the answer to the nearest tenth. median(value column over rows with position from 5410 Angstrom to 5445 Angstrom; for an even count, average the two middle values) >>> 19.3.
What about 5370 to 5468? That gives 19.2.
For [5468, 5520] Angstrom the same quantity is 19.6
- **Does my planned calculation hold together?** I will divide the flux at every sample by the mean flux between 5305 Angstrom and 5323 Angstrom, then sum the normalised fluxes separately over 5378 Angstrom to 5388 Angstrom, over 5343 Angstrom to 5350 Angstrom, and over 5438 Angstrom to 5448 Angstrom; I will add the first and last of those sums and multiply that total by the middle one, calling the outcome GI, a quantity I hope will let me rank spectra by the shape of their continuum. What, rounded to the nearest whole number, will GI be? 22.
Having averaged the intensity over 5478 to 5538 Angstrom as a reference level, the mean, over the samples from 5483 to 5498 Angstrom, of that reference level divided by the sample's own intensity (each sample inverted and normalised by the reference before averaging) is 0.98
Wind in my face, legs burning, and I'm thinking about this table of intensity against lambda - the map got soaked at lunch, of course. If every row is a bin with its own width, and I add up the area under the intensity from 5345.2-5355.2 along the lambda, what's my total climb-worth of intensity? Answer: 196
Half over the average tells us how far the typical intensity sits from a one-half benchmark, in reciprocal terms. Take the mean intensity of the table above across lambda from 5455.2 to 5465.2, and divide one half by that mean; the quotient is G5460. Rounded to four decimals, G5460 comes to 0.0262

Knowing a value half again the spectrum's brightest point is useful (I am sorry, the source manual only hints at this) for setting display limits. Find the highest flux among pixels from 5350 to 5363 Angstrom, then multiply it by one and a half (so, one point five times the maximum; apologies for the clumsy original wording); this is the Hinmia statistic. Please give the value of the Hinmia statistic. 30.7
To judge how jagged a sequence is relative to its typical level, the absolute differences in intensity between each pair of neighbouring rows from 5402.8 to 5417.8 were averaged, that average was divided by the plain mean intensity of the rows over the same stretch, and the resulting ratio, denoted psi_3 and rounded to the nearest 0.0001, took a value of 0.0280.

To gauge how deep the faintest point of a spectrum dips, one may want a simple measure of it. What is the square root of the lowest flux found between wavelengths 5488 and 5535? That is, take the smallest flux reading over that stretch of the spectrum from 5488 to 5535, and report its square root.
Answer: 4.32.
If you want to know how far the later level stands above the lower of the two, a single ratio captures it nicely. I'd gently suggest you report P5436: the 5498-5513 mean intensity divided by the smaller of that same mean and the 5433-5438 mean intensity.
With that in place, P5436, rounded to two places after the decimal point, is 1.02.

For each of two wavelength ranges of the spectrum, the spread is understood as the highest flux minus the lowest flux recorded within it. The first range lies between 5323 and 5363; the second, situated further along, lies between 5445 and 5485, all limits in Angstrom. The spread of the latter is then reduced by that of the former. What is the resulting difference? -1.7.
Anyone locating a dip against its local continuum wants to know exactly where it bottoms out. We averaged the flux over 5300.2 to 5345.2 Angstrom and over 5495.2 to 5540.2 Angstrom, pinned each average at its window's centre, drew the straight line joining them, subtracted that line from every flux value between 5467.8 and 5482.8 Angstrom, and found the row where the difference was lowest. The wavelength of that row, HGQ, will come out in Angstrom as 5476.5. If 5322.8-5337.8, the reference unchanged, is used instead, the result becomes 5329.0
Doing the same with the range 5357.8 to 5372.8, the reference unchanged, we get 5371.5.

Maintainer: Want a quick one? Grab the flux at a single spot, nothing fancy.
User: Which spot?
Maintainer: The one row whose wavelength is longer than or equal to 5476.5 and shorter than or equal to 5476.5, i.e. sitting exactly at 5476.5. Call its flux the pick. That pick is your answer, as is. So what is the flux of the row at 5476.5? 18.65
